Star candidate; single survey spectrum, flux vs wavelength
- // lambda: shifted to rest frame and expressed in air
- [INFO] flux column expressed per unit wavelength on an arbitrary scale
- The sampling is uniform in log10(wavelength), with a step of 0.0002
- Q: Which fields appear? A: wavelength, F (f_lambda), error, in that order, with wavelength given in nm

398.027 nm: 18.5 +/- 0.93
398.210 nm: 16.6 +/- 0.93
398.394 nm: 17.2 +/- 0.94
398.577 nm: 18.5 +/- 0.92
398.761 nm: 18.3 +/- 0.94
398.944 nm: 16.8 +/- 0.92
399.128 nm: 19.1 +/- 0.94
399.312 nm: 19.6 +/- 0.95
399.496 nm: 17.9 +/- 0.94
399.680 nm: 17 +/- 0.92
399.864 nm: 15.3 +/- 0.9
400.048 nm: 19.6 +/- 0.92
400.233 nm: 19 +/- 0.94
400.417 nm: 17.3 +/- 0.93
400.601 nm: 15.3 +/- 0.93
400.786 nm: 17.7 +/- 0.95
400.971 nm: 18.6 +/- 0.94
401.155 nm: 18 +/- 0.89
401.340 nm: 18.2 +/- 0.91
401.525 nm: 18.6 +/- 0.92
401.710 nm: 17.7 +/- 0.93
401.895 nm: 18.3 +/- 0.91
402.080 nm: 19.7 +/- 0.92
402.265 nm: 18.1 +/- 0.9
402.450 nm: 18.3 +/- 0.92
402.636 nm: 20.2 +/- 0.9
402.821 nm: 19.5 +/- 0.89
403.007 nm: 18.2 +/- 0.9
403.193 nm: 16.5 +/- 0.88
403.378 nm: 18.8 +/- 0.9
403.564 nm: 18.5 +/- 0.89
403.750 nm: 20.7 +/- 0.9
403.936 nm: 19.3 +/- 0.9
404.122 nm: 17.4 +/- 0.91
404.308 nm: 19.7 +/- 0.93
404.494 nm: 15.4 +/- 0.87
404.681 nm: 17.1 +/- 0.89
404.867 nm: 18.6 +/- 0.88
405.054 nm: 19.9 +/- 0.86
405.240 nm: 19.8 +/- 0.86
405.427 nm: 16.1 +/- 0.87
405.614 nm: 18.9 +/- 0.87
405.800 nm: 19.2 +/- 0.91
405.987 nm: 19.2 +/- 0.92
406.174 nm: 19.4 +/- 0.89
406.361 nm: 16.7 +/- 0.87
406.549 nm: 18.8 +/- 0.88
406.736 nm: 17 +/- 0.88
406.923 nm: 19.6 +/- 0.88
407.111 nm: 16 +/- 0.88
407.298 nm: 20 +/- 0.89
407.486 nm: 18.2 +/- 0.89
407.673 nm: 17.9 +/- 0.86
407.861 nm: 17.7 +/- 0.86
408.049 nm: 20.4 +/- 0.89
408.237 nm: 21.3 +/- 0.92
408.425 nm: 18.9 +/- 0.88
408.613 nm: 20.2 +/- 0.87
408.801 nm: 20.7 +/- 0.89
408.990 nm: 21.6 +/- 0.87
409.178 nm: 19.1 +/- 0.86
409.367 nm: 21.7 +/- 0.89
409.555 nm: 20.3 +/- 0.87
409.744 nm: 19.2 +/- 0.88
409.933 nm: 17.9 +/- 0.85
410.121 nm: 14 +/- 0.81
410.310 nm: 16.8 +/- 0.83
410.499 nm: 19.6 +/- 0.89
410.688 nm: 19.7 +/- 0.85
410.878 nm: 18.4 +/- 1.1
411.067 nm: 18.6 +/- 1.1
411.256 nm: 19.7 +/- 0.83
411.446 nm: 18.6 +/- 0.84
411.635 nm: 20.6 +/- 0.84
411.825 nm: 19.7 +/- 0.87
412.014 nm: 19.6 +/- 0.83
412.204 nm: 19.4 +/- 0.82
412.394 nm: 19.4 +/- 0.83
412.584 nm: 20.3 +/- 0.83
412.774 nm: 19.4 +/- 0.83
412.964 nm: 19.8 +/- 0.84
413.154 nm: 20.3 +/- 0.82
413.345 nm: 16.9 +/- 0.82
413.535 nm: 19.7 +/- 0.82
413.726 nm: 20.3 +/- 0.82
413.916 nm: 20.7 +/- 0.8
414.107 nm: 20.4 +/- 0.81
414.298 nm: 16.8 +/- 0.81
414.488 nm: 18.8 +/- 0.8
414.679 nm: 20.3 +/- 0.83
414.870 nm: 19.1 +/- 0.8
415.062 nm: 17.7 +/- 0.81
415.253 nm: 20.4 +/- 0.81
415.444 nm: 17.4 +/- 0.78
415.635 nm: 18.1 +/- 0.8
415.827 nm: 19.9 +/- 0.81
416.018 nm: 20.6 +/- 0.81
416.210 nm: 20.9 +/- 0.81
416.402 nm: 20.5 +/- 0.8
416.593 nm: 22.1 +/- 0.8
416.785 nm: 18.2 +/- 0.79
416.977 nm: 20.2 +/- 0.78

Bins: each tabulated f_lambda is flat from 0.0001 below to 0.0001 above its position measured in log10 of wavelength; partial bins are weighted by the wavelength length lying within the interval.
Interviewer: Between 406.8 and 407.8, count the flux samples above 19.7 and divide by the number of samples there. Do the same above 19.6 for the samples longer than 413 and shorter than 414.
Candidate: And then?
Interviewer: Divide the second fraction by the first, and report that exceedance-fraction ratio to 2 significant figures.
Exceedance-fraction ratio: 4.0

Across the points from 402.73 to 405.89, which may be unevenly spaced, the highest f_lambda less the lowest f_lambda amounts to 5.3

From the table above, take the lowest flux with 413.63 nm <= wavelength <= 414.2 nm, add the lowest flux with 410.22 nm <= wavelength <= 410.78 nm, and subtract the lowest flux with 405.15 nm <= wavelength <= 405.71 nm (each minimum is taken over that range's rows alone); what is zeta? 21.0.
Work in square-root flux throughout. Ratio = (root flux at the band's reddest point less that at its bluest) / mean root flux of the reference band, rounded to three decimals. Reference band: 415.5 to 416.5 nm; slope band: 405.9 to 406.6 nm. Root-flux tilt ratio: -0.010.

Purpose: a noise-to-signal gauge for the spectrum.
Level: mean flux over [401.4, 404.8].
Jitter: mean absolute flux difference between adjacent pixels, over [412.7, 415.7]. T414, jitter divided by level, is 0.089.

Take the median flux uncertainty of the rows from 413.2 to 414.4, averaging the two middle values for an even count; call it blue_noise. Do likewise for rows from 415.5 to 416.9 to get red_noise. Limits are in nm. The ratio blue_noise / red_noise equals 1.019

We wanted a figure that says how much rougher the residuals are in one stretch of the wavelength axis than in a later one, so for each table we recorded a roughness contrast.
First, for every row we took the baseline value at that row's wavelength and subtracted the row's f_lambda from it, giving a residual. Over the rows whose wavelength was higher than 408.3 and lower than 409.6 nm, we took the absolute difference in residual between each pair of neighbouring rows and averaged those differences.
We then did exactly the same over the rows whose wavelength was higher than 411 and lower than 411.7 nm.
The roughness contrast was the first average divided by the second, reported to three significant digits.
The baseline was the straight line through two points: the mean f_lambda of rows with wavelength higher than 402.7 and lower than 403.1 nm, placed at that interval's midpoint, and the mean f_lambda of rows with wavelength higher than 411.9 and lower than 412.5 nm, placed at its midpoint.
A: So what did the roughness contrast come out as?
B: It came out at 1.10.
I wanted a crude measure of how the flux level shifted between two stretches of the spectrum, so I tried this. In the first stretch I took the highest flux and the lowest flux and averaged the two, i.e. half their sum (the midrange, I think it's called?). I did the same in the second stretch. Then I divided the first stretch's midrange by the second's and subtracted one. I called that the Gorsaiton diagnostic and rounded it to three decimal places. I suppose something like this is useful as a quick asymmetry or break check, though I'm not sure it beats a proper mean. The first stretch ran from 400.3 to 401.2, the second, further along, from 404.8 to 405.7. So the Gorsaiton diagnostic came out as -0.058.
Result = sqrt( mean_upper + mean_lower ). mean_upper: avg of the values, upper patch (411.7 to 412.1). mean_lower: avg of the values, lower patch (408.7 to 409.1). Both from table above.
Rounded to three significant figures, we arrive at 6.39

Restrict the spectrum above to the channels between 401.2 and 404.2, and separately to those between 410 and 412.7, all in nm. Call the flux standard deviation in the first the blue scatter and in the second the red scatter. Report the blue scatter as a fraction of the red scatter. 0.63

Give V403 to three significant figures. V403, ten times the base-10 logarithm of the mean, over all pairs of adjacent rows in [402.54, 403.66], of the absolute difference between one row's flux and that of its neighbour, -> 1.00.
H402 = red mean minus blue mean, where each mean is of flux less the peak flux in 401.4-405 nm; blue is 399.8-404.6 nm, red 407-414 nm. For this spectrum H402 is 1.0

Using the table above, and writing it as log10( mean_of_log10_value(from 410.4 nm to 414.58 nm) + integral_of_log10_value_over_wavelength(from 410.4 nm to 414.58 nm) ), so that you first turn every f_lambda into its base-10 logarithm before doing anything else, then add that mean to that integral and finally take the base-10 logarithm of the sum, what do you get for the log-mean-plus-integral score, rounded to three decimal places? 0.824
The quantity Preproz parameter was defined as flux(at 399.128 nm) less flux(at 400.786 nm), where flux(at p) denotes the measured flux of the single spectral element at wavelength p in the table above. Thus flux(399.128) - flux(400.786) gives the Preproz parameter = 1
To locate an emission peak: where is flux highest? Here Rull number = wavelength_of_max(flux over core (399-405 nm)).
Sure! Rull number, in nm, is 403.750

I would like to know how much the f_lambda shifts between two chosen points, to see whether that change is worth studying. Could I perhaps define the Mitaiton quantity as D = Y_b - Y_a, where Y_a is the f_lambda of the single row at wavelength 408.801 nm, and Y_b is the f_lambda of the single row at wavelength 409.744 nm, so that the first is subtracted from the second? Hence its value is -1.5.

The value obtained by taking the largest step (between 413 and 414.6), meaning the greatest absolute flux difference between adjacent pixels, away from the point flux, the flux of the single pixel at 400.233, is 15.4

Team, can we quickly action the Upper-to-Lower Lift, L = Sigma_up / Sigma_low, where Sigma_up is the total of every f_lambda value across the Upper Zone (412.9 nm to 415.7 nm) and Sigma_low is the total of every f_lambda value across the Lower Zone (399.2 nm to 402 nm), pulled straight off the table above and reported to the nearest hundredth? 1.07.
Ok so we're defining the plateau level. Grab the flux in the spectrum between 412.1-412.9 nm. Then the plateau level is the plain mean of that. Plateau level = 19.6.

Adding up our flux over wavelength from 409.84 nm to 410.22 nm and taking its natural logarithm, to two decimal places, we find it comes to 1.80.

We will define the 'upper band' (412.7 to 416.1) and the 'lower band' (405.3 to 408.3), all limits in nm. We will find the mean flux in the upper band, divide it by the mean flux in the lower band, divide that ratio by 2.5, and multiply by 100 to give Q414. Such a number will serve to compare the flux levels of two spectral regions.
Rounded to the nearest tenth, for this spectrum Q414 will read 41.6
